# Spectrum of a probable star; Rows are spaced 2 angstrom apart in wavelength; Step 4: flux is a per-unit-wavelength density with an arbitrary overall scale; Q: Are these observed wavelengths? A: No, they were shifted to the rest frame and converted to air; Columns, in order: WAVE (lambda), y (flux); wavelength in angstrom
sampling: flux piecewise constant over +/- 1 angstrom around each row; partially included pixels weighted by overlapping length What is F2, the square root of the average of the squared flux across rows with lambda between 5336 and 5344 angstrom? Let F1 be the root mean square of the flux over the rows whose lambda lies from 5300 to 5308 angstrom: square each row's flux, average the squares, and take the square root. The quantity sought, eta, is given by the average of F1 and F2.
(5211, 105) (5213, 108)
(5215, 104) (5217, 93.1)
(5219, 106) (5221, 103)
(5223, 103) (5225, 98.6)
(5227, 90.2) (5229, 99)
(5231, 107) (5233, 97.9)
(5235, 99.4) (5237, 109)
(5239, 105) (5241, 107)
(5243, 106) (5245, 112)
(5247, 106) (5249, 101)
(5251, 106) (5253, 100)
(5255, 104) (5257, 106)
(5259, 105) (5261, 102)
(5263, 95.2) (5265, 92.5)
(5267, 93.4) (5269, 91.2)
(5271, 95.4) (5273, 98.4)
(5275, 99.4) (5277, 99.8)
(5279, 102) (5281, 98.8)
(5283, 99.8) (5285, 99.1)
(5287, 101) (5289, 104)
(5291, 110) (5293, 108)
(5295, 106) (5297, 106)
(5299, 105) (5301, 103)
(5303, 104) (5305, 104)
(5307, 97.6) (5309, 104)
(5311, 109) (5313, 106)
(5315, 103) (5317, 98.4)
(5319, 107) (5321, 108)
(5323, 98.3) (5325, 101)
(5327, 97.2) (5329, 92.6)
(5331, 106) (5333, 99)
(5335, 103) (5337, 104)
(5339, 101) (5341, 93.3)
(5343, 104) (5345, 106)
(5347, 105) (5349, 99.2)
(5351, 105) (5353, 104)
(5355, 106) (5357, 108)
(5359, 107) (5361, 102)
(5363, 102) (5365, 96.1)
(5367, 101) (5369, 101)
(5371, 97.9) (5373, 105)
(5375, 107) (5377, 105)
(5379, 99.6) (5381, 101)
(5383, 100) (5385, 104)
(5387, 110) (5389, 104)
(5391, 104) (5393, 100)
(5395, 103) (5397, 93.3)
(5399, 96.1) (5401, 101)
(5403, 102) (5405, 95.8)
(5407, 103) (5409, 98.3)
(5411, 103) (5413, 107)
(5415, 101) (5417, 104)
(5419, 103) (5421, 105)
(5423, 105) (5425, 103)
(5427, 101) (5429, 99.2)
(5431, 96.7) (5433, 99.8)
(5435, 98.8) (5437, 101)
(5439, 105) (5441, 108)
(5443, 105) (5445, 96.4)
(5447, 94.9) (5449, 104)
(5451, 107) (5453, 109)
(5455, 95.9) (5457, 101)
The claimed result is 101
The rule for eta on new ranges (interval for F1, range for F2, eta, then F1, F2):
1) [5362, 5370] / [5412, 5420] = 102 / 100.1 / 104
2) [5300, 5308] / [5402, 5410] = 101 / 102.2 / 100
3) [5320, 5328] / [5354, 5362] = 103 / 101.2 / 106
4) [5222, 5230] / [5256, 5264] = 100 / 97.8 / 102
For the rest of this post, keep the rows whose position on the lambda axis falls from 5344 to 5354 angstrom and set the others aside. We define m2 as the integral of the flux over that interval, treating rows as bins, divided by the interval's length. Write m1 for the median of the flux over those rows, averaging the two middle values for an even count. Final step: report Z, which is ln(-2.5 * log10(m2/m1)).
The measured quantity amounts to -4.4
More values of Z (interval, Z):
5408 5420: -5.8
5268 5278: -4.1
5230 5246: -4.5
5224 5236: -6.7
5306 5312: -5.3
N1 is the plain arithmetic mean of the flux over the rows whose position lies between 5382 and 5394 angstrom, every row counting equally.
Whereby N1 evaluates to 104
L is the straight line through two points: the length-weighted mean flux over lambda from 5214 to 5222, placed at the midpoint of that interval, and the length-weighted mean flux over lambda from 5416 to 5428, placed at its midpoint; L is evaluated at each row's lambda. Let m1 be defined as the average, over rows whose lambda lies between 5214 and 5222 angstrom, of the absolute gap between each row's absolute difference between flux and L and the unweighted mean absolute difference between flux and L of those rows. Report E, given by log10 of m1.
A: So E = 0.35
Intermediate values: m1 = 2.2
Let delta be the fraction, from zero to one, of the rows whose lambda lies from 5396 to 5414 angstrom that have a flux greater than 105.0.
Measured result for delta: 0.11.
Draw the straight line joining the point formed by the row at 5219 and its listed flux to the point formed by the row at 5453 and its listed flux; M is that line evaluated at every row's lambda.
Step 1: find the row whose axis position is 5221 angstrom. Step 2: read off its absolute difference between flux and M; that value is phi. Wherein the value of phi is 3.0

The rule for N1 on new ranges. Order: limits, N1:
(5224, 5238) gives 100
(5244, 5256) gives 105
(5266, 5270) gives 92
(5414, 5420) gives 103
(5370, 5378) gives 104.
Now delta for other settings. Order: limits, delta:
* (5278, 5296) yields 0.33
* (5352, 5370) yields 0.33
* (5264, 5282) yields 0.00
